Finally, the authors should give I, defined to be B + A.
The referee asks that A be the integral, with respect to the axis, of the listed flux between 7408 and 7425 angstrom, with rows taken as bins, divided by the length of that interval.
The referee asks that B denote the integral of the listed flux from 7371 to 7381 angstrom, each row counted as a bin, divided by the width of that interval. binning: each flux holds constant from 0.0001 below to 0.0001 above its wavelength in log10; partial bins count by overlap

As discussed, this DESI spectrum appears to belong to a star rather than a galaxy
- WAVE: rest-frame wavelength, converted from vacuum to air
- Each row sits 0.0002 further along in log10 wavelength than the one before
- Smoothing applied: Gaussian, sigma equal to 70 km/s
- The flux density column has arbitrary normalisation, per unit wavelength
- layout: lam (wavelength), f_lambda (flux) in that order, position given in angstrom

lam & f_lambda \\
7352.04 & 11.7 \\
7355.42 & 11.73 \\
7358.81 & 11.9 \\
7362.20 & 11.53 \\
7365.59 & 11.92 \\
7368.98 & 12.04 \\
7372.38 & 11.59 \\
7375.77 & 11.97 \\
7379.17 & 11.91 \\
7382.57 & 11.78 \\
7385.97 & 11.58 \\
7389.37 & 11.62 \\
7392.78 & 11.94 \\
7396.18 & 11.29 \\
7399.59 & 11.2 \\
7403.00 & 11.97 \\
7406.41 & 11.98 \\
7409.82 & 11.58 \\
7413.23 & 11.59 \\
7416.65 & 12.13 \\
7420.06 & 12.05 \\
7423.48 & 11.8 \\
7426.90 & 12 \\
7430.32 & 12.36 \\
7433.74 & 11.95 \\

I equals 23.7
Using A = 11.8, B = 11.83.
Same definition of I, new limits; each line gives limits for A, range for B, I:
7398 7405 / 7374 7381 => 23.5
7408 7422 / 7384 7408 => 23.5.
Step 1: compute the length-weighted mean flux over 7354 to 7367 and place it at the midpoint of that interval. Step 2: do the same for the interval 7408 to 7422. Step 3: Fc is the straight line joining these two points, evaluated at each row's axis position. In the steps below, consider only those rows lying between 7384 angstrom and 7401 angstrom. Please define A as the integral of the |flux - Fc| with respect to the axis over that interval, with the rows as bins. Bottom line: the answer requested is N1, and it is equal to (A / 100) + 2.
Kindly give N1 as 2.06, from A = 5.6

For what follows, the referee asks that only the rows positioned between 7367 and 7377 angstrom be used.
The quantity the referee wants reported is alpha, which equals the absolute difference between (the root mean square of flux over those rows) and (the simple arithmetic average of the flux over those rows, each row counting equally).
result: 0.0016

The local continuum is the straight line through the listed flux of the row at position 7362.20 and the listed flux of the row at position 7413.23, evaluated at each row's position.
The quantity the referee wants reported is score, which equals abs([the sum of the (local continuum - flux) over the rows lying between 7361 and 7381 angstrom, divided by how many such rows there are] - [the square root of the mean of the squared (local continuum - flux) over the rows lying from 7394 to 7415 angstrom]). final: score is 0.58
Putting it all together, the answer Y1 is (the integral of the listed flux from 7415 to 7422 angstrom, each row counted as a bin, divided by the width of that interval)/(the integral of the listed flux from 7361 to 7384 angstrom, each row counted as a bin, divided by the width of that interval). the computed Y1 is 1.02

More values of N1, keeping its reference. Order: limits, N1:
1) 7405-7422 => 2.04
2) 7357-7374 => 2.03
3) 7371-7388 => 2.02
